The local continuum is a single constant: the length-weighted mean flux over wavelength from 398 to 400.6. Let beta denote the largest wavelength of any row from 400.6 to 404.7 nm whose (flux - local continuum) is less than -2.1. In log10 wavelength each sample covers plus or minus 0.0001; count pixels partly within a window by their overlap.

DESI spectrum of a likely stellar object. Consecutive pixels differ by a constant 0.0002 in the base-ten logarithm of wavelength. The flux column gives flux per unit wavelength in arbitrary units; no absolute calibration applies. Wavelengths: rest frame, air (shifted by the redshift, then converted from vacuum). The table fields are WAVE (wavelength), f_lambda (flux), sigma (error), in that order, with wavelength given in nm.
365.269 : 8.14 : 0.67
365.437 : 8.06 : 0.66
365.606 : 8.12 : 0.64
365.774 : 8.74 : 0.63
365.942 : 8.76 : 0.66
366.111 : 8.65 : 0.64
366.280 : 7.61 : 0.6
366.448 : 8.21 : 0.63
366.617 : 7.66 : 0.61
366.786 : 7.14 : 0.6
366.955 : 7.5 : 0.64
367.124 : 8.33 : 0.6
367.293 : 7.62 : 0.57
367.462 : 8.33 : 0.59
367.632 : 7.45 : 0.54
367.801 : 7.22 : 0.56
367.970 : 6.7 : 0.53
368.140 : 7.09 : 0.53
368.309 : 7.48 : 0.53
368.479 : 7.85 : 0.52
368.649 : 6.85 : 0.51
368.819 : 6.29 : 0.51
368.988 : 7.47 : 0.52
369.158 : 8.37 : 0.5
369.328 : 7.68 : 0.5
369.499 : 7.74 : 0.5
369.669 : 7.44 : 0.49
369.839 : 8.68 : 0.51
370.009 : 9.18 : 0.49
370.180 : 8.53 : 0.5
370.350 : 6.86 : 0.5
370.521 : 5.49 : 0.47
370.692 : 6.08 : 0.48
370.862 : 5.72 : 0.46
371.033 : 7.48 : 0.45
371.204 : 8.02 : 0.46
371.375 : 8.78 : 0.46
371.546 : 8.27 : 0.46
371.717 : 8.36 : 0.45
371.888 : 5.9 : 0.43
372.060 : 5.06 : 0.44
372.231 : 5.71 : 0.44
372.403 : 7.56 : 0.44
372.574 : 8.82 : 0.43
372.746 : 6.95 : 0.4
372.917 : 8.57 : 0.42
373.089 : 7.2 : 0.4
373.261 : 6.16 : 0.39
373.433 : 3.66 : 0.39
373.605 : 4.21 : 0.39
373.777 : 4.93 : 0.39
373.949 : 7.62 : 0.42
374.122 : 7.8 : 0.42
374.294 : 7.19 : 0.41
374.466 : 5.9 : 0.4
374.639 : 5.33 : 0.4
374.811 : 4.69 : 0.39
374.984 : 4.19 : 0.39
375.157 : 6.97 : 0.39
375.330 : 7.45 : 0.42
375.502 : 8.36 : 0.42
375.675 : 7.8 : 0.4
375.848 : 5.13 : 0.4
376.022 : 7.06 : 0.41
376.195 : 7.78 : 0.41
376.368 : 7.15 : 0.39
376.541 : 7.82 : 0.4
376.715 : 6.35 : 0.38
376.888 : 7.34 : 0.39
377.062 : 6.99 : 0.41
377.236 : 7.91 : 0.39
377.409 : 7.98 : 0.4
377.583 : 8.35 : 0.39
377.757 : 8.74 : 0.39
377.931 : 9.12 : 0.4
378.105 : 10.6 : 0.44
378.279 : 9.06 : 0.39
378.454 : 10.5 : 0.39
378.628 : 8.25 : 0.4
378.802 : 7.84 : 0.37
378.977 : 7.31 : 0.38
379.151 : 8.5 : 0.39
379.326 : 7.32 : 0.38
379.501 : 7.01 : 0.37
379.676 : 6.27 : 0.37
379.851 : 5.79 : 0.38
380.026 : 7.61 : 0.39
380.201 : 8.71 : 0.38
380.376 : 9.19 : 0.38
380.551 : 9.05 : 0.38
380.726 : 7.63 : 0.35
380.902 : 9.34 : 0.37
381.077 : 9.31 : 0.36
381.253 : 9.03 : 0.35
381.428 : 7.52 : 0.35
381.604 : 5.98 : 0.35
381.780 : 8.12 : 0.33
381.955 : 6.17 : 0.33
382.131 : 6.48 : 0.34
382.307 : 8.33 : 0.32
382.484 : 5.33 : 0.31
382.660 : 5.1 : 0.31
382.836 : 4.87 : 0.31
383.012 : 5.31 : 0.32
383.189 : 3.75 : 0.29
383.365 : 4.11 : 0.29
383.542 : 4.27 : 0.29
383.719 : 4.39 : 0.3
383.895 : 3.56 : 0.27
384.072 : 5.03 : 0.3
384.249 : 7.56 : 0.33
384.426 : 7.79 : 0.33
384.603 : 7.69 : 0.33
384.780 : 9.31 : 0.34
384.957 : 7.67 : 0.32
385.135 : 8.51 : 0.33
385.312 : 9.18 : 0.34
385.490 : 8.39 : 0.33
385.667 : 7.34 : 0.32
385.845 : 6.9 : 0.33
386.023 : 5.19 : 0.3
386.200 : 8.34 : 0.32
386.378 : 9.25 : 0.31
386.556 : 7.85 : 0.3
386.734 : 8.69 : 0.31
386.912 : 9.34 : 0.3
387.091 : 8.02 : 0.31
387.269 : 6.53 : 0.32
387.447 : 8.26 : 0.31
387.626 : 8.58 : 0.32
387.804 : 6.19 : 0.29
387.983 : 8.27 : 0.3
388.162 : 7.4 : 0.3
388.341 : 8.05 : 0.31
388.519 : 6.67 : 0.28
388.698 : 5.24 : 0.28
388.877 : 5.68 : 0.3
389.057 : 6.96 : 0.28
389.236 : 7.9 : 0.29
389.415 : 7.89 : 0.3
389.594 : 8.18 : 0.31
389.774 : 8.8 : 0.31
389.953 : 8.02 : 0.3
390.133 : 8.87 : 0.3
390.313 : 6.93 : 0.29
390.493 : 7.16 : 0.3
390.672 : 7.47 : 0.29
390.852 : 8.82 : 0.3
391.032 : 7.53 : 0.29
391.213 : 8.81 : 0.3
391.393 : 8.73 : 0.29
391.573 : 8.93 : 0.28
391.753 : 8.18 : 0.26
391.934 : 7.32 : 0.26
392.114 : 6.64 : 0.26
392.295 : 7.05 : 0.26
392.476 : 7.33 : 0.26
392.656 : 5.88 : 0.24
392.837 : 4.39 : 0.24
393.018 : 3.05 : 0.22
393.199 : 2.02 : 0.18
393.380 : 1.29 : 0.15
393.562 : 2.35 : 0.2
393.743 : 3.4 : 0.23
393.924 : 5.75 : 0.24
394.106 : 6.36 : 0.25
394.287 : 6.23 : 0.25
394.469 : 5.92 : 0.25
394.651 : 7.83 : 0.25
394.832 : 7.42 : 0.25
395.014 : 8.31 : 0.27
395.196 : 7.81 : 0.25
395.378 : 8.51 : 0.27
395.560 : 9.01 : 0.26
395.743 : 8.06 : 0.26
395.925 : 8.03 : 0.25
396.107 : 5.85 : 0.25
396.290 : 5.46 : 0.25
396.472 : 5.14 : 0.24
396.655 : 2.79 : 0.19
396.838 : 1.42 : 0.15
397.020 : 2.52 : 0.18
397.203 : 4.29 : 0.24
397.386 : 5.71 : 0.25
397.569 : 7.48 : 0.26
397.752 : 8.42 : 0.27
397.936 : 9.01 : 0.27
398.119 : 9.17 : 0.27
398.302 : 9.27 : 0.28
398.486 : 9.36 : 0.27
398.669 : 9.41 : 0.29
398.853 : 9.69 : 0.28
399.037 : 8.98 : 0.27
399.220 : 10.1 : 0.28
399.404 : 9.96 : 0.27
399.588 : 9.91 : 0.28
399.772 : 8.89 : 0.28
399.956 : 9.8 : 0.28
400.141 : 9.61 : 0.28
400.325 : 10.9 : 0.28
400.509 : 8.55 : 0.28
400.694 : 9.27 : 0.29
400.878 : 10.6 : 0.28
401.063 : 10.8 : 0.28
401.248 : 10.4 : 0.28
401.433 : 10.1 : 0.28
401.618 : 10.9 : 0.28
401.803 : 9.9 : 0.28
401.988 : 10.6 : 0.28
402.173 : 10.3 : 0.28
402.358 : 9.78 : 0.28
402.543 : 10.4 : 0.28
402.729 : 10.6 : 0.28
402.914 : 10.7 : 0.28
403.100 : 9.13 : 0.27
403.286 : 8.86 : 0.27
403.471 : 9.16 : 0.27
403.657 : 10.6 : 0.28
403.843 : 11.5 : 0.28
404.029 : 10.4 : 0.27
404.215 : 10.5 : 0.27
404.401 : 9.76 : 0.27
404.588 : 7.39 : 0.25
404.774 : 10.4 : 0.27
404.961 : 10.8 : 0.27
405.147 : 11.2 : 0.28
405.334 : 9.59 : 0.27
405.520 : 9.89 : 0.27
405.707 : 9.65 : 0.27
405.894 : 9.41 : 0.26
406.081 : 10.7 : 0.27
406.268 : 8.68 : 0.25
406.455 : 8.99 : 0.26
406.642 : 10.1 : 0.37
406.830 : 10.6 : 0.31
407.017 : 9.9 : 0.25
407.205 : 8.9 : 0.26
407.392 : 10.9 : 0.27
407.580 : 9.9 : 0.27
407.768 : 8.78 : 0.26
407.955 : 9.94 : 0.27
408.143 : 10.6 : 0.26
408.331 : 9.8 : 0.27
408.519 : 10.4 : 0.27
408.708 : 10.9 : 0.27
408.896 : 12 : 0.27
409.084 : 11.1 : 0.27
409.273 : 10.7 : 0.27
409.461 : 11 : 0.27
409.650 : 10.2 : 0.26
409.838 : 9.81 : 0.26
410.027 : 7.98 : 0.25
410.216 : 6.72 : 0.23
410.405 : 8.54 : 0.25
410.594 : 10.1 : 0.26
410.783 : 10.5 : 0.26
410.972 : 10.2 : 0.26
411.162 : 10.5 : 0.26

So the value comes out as 404.588 nm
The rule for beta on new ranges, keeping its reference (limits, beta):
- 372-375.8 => 375.157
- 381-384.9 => 384.072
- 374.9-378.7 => 377.062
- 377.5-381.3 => 379.851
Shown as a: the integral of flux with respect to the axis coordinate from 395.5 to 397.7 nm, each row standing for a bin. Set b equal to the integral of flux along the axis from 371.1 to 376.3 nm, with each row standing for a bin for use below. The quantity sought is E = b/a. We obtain 2.90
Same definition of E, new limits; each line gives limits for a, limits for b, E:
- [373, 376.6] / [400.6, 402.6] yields 0.89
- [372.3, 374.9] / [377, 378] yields 0.49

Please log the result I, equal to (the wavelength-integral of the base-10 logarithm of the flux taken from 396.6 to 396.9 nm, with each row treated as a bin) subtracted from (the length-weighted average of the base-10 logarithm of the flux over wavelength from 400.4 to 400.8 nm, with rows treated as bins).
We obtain 0.9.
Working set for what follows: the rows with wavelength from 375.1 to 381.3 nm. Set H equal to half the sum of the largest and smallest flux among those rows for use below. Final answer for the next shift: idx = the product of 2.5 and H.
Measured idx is 19.7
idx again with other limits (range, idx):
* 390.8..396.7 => 12.9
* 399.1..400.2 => 23.7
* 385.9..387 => 18.2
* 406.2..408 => 24.5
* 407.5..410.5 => 23.4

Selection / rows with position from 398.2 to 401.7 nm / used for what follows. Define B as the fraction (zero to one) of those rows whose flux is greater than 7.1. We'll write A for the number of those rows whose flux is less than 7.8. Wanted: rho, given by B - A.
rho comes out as 1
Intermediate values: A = 0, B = 1.00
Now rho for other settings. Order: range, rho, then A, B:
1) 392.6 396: -12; 12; 0.42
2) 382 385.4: -15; 15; 0.42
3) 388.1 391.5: -8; 9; 0.74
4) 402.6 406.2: 0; 1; 1.00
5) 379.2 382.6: -10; 11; 0.63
